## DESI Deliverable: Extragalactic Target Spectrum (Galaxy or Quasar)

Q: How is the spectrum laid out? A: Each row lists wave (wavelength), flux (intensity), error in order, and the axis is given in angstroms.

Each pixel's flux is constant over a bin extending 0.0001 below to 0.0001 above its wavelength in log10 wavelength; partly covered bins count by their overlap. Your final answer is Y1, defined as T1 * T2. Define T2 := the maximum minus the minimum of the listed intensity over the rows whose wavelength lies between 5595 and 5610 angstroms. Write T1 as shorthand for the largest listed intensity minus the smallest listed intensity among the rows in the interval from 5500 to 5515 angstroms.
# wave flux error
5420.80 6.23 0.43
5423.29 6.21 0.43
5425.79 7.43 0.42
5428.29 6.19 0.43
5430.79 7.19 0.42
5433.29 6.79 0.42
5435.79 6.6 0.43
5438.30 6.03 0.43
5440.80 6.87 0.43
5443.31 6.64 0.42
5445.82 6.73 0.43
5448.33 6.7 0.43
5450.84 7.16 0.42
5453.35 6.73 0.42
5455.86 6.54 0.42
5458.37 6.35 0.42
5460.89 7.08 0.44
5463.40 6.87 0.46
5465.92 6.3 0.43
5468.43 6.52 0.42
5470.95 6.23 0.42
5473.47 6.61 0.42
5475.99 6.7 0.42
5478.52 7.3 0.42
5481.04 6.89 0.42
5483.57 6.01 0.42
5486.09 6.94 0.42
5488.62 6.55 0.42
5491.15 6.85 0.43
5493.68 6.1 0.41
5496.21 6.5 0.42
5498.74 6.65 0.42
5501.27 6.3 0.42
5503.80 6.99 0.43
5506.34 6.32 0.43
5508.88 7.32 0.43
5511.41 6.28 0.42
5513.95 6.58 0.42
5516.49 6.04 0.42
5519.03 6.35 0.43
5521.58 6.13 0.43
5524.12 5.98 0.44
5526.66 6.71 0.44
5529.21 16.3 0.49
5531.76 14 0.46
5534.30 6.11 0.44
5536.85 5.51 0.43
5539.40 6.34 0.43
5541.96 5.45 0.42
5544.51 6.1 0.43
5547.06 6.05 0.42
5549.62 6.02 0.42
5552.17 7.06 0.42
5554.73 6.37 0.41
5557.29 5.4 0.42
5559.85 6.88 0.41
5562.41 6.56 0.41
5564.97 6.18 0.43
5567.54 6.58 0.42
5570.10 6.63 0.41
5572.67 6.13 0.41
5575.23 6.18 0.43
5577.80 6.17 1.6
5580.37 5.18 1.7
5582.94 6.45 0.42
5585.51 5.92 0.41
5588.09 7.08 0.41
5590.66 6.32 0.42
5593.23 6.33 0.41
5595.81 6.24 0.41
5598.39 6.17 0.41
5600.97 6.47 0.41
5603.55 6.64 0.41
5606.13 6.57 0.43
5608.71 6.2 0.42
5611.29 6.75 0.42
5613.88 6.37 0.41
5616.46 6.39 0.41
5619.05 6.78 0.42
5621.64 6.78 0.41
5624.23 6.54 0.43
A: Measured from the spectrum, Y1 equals 0.5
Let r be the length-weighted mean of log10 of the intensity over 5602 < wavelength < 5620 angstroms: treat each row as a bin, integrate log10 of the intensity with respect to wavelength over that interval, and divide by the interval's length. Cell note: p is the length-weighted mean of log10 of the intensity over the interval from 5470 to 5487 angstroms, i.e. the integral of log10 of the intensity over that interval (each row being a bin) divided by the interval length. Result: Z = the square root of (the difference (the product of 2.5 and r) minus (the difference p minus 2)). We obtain 1.79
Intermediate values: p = 0.82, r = 0.814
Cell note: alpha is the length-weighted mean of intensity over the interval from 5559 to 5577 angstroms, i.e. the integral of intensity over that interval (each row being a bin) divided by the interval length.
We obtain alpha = 6.4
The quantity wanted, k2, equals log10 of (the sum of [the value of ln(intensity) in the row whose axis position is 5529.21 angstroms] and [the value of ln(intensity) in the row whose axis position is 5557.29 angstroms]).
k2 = 0.651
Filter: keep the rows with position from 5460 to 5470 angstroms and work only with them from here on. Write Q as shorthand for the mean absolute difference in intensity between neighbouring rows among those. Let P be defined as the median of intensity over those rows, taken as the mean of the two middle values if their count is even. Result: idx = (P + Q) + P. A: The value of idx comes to 13.7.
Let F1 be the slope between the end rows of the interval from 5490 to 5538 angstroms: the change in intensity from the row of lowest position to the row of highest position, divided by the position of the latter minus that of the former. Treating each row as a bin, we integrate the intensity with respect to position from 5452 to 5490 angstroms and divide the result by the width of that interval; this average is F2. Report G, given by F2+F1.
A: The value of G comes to 6.6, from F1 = -0.03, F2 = 6.64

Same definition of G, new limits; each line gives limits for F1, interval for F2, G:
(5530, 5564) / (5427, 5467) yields 6.4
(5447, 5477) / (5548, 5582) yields 6.3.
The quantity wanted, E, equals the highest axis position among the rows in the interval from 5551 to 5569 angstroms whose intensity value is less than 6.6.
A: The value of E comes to 5567.54 angstroms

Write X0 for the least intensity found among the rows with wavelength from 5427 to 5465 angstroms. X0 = 6.03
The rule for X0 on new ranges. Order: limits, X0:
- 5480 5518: 6.01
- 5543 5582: 5.18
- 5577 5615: 5.18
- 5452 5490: 6.01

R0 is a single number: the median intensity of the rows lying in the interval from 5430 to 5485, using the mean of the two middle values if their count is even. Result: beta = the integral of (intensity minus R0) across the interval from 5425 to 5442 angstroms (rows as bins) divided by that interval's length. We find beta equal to 0.01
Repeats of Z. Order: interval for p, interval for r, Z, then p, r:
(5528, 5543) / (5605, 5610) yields 1.76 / 0.90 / 0.805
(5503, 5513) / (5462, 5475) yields 1.79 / 0.83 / 0.814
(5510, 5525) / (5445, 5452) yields 1.82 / 0.80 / 0.836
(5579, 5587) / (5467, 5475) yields 1.81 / 0.77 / 0.811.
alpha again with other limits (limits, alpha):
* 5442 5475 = 6.7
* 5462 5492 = 6.6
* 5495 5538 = 7.4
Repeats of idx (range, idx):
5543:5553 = 12.5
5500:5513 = 13.5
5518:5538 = 15.5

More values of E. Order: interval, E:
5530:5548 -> 5547.06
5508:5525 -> 5524.12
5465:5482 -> 5470.95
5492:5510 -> 5506.34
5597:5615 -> 5613.88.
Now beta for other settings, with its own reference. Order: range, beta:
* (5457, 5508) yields -0.09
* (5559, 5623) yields -0.30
